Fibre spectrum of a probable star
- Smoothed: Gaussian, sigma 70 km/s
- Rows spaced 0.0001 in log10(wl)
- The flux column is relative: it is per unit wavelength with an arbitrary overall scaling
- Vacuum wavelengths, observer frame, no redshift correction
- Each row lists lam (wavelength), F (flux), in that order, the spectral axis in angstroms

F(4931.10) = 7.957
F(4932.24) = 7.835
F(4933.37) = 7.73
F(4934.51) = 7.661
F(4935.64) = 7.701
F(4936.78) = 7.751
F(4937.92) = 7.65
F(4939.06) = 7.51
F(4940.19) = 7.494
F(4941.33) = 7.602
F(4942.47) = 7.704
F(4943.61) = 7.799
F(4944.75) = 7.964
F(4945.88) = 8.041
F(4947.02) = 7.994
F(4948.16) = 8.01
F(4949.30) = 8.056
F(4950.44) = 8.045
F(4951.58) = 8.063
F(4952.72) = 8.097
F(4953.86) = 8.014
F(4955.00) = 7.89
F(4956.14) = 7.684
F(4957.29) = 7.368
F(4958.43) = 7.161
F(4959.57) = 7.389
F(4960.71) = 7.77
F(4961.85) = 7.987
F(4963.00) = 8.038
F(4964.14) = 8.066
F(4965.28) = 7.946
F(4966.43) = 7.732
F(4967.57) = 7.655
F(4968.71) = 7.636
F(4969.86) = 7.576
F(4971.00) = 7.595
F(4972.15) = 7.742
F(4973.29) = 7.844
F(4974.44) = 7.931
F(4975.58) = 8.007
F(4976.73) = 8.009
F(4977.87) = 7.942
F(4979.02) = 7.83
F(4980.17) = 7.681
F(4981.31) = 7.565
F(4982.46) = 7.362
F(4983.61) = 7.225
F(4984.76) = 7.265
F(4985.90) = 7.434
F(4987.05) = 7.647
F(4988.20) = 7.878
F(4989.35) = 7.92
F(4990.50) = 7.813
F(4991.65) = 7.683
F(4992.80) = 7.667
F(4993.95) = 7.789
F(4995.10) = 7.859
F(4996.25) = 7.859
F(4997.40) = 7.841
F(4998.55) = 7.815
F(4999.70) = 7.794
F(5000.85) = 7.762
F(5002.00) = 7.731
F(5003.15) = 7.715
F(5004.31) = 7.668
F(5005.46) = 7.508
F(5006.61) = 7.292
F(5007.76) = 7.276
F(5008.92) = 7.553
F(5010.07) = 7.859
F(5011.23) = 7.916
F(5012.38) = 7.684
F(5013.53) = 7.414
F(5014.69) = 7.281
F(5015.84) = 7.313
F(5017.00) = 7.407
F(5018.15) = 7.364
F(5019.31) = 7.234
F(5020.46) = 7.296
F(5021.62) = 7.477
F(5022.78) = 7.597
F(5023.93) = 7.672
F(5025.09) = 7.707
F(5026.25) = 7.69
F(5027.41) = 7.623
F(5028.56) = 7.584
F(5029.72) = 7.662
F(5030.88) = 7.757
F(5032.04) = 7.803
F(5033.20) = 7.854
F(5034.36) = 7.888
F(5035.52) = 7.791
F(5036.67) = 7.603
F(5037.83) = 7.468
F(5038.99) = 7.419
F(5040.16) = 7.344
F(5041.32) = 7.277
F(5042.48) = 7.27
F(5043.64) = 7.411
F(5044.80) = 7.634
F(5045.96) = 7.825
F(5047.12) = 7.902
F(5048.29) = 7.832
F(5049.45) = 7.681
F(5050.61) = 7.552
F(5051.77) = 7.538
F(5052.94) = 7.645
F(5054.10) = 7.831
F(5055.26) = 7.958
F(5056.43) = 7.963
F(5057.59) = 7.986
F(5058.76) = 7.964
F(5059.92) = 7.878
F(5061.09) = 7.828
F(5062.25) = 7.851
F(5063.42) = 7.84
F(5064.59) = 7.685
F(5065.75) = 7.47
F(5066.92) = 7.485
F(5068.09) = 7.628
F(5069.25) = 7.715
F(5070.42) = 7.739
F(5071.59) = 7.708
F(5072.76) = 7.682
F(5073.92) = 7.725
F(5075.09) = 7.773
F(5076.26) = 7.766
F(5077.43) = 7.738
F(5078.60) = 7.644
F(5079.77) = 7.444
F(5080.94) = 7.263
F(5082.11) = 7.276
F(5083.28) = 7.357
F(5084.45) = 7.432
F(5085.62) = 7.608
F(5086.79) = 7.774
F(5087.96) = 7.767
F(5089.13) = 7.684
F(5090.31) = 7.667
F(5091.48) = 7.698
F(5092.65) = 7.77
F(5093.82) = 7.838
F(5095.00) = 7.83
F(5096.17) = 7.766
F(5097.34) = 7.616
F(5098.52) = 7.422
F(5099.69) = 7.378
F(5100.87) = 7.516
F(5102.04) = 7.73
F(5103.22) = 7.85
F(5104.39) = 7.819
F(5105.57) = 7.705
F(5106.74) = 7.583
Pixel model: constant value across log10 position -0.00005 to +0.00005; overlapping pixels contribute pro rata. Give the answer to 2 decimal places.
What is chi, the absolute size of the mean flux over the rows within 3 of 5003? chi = 7.68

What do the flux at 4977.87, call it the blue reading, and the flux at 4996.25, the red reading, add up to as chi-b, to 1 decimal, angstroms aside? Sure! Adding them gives 15.8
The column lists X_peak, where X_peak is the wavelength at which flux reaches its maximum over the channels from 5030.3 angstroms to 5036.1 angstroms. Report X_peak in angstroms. 5034.36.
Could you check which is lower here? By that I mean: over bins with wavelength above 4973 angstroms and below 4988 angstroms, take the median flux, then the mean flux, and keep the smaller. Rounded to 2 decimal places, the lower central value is 7.67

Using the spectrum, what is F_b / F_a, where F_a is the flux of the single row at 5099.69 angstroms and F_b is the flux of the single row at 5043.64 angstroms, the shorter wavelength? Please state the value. 1.00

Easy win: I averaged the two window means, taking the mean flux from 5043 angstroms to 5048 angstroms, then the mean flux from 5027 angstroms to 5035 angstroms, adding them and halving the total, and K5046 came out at 7.72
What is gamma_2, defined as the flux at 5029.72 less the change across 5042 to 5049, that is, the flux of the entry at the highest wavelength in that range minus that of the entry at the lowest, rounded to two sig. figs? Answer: 7.1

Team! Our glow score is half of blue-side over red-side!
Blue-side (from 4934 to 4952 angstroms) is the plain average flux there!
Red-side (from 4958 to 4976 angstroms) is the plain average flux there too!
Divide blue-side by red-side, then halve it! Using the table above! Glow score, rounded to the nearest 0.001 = 0.504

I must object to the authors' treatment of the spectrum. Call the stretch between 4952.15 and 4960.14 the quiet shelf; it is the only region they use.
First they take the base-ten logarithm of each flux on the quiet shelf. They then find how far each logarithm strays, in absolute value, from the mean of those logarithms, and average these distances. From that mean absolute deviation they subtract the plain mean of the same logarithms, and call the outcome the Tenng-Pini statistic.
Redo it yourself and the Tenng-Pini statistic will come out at -0.866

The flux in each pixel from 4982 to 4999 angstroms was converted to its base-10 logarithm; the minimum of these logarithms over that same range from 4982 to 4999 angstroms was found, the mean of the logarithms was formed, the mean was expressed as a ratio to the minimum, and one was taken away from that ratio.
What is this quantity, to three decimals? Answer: 0.030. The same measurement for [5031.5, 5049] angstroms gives 0.024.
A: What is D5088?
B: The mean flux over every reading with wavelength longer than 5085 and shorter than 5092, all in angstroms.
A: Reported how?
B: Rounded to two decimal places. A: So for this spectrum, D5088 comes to 7.70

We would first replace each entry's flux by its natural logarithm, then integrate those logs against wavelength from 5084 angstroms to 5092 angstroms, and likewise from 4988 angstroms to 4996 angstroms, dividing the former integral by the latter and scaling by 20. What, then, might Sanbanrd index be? 20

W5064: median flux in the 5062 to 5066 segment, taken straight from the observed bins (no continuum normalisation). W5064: 7.76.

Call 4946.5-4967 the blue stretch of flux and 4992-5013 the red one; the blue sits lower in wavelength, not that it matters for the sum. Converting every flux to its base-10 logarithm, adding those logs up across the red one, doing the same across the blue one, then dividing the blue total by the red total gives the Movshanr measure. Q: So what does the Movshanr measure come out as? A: 1.009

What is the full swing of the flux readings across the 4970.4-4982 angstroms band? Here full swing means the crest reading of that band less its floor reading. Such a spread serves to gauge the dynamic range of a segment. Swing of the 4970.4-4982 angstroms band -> 0.44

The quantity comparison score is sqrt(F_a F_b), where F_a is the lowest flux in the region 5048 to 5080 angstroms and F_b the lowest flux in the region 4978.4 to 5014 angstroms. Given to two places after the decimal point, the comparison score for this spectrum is 7.33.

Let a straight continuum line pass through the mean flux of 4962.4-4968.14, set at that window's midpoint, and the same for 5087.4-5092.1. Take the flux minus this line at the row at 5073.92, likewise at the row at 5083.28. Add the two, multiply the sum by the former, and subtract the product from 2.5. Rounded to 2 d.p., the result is 2.50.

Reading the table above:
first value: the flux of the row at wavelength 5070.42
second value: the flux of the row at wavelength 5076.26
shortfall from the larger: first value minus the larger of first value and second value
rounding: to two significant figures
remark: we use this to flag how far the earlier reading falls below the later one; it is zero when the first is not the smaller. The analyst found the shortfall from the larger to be -0.027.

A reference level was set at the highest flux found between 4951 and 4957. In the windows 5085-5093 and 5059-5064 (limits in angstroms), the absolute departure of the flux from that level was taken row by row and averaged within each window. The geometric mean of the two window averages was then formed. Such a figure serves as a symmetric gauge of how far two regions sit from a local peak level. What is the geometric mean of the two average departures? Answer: 0.31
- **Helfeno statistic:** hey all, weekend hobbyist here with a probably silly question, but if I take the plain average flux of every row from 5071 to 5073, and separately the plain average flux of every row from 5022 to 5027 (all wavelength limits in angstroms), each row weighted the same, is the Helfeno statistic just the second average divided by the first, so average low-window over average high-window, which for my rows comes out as 0.996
